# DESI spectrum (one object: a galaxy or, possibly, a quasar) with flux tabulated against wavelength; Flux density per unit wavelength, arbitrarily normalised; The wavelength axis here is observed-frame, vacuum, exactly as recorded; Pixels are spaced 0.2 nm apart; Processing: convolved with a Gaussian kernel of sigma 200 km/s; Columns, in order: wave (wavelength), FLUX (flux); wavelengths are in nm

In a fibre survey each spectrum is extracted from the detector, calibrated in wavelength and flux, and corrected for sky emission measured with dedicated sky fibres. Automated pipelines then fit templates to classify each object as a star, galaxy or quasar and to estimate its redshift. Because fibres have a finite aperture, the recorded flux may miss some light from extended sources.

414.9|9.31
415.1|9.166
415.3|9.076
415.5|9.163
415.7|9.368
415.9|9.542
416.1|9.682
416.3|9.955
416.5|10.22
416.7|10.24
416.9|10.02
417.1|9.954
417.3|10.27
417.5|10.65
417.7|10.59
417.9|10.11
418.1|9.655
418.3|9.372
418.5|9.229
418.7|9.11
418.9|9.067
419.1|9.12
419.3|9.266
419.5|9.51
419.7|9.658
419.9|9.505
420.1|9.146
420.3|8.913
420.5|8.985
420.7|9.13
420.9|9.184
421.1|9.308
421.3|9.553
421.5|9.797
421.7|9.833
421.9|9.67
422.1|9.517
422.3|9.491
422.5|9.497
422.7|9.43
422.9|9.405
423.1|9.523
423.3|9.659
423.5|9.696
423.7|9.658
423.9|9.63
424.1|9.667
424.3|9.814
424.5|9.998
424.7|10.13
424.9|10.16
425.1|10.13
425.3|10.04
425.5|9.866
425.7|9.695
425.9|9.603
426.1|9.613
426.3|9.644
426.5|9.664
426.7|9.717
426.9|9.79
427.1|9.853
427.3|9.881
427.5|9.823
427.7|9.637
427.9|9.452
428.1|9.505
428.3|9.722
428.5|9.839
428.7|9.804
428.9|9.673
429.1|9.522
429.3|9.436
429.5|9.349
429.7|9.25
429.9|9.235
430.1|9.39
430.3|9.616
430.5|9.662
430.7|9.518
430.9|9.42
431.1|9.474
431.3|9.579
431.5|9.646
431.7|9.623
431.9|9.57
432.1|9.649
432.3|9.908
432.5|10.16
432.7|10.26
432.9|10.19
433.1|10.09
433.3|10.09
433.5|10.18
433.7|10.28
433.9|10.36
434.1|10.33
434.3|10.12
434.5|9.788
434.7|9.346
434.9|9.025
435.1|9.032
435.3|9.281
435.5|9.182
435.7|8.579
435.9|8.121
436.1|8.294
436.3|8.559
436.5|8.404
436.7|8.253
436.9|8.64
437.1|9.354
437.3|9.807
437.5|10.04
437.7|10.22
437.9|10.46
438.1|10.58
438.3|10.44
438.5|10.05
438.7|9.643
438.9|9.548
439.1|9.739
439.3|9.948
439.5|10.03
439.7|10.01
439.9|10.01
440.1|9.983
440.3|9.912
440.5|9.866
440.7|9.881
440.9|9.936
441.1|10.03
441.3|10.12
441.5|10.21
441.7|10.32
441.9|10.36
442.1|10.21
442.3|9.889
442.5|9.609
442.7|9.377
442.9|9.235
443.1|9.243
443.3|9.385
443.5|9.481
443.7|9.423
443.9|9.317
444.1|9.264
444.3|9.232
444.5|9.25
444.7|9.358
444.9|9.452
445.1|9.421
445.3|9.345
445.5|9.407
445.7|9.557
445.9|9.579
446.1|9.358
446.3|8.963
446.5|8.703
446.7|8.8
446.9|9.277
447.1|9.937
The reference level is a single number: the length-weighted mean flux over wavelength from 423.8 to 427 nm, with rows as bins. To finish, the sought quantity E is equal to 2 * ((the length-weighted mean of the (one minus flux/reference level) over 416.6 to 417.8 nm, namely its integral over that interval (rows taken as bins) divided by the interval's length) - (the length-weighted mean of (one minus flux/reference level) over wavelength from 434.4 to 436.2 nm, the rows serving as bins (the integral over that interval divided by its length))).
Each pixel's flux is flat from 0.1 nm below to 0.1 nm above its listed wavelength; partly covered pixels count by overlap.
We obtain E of -0.27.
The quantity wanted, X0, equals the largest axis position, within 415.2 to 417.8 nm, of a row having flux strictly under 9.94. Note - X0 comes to 416.1 nm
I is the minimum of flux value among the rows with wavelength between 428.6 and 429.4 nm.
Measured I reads 9.436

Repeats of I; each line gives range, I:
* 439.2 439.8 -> 9.948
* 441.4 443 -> 9.235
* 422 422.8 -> 9.43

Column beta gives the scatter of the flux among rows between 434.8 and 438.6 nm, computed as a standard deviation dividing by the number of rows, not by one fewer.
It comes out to 0.81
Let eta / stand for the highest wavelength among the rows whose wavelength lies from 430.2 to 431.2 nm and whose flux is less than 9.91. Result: 431.1 nm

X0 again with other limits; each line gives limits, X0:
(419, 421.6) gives 421.5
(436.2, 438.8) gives 438.7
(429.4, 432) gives 431.9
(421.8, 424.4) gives 424.3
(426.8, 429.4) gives 429.3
